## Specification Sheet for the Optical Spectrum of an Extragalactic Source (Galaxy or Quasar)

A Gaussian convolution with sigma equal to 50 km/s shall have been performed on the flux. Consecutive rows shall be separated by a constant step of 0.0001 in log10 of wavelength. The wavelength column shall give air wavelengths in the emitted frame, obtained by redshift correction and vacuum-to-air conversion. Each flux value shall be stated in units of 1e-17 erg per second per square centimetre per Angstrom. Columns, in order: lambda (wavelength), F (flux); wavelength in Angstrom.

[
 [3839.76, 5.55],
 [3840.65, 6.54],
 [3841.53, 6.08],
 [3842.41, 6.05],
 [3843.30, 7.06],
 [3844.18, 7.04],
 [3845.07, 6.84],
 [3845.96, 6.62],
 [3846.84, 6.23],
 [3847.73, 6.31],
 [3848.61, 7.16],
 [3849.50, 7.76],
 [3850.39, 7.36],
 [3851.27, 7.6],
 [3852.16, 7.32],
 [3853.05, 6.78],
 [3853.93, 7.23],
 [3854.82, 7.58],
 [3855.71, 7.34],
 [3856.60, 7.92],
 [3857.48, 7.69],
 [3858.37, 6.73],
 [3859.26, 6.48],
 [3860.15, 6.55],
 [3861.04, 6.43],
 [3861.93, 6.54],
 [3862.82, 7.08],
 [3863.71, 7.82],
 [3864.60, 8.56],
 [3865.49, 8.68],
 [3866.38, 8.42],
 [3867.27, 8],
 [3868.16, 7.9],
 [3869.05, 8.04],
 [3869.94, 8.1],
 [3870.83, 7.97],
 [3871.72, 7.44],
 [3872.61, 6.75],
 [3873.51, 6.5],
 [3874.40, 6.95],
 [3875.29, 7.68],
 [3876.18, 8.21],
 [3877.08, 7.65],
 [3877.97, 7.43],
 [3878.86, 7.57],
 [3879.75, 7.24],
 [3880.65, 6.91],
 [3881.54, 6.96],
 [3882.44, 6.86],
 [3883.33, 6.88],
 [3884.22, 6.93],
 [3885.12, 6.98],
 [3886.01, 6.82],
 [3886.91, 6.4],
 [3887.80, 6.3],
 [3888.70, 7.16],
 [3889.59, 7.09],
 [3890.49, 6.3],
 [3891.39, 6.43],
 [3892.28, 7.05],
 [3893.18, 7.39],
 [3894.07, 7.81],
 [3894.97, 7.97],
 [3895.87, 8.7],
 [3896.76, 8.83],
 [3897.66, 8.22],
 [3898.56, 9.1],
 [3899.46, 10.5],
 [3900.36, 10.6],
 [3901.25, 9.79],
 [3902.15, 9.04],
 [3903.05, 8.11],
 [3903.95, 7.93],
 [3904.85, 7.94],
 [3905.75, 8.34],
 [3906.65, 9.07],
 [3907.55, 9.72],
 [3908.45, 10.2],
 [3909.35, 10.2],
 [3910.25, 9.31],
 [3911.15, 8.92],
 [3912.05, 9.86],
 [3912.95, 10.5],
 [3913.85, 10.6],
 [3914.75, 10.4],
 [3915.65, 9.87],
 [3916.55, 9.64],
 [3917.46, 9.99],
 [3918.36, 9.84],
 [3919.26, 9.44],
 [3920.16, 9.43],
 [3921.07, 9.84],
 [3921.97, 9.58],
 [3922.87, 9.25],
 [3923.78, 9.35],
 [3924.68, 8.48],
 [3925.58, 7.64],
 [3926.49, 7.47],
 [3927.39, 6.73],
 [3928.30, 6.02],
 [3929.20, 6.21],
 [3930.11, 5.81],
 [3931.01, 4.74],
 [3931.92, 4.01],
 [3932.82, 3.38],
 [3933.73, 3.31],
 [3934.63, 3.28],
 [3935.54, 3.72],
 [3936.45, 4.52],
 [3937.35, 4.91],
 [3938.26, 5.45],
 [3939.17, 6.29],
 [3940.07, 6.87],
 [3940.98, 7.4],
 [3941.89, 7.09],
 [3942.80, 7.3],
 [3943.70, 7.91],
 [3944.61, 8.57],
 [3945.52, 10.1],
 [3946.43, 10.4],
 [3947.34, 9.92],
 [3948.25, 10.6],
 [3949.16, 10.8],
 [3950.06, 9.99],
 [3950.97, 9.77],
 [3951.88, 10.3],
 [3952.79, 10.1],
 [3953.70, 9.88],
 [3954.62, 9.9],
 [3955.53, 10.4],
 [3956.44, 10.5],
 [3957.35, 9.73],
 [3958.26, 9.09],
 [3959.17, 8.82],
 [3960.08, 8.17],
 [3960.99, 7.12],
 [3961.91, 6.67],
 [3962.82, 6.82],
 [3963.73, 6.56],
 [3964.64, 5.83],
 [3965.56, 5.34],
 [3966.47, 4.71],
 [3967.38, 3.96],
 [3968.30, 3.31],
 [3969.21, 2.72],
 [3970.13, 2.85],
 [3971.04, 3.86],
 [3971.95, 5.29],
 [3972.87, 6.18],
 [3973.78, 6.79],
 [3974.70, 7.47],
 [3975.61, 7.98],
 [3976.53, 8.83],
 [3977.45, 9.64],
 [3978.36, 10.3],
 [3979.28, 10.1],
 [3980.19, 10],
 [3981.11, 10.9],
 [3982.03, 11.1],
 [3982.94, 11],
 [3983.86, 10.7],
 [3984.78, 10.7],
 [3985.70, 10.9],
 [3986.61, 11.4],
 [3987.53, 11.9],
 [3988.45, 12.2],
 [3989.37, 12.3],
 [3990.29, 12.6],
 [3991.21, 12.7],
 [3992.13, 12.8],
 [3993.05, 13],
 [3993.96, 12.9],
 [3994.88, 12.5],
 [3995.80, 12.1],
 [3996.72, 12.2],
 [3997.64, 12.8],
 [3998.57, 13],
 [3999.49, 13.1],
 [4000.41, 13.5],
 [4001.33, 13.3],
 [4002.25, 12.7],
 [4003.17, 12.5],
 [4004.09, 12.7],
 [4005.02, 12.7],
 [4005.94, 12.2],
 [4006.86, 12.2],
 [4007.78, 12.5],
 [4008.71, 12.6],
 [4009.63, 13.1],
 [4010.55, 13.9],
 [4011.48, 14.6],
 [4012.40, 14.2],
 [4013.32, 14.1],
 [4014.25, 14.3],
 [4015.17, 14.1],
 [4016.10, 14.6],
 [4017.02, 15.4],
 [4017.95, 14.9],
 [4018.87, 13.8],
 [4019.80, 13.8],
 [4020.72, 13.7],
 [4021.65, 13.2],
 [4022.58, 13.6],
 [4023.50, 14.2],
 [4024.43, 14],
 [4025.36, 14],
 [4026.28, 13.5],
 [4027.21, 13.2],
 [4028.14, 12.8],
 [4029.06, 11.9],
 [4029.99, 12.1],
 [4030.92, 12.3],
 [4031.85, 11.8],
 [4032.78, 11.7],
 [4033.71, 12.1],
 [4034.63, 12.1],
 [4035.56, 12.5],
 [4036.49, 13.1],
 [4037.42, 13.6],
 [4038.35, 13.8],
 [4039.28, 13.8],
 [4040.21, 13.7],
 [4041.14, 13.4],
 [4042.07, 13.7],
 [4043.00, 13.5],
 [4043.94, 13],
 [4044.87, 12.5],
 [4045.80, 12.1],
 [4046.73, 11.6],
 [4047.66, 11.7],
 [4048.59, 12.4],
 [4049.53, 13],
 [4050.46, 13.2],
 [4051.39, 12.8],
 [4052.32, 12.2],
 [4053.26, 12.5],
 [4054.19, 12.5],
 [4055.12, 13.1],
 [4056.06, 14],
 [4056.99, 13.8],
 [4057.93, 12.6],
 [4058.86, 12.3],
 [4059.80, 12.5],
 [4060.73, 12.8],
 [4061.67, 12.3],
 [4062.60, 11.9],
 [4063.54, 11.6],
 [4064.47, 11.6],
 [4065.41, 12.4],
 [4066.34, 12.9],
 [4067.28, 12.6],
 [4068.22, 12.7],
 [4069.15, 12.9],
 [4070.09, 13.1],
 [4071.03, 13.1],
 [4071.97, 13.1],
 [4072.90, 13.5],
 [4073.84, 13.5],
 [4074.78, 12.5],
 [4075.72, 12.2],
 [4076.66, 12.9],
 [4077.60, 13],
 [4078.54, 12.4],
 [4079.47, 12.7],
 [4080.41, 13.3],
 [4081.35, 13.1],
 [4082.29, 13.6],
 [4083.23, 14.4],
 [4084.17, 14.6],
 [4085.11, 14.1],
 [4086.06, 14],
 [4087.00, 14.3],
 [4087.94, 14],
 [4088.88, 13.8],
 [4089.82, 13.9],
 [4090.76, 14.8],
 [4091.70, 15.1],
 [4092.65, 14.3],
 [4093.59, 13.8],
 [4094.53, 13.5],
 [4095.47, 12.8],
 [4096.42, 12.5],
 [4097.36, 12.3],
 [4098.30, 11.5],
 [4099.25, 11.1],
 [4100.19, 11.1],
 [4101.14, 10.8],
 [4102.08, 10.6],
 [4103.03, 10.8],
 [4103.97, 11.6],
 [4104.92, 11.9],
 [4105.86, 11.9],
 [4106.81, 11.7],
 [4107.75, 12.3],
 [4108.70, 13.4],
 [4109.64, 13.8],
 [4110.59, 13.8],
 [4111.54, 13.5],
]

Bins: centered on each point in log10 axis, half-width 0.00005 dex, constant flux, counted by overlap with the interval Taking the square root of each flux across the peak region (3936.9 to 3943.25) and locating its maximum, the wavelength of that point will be 3940.98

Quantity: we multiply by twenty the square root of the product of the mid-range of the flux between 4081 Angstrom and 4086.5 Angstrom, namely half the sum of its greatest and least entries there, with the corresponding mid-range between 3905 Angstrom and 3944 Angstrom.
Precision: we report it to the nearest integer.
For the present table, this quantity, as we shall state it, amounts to 196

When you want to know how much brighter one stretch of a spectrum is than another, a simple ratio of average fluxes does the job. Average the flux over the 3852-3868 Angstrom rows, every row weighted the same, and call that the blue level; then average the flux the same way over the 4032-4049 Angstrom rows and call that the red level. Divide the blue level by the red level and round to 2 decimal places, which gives 0.58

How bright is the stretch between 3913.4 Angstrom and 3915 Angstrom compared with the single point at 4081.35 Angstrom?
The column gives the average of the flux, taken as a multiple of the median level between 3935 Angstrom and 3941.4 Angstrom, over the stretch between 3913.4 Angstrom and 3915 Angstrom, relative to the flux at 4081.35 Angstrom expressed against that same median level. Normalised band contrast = 0.80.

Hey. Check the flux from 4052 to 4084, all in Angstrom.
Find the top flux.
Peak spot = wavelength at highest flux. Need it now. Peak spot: 4083.23 Angstrom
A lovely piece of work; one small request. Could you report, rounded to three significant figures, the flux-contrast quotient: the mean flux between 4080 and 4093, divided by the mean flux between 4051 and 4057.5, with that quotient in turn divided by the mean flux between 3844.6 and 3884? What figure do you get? 0.148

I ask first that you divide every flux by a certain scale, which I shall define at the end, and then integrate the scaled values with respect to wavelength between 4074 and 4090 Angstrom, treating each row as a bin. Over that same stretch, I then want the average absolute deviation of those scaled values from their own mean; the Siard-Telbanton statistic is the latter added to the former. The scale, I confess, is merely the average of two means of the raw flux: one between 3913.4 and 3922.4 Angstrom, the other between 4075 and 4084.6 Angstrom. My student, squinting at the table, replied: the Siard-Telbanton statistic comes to 18.7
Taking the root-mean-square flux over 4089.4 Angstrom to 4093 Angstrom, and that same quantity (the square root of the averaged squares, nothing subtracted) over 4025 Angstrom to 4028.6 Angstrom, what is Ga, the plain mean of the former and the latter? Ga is 14.0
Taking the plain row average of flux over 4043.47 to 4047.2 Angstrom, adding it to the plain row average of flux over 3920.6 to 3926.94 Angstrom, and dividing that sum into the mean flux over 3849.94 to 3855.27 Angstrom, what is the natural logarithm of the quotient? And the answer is -1.1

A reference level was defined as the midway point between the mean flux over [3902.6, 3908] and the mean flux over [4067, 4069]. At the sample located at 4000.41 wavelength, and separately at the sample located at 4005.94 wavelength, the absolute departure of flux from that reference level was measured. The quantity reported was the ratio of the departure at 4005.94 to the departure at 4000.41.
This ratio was 1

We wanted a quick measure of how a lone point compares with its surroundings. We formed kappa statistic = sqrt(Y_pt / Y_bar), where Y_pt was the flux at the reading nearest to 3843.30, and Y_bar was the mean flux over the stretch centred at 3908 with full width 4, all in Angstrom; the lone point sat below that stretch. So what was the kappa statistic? 0.85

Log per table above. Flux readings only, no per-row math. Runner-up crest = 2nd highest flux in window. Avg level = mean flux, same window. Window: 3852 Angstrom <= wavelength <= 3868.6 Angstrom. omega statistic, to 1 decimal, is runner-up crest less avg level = 1.1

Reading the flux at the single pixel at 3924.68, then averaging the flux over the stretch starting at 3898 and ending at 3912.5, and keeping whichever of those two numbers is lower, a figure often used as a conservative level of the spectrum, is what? 8.5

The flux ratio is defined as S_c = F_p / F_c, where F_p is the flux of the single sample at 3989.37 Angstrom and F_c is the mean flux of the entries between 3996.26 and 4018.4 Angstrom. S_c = 0.92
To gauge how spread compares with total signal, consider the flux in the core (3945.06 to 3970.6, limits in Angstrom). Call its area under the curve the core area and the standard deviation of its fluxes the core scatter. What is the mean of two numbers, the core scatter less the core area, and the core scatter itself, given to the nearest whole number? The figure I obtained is -100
